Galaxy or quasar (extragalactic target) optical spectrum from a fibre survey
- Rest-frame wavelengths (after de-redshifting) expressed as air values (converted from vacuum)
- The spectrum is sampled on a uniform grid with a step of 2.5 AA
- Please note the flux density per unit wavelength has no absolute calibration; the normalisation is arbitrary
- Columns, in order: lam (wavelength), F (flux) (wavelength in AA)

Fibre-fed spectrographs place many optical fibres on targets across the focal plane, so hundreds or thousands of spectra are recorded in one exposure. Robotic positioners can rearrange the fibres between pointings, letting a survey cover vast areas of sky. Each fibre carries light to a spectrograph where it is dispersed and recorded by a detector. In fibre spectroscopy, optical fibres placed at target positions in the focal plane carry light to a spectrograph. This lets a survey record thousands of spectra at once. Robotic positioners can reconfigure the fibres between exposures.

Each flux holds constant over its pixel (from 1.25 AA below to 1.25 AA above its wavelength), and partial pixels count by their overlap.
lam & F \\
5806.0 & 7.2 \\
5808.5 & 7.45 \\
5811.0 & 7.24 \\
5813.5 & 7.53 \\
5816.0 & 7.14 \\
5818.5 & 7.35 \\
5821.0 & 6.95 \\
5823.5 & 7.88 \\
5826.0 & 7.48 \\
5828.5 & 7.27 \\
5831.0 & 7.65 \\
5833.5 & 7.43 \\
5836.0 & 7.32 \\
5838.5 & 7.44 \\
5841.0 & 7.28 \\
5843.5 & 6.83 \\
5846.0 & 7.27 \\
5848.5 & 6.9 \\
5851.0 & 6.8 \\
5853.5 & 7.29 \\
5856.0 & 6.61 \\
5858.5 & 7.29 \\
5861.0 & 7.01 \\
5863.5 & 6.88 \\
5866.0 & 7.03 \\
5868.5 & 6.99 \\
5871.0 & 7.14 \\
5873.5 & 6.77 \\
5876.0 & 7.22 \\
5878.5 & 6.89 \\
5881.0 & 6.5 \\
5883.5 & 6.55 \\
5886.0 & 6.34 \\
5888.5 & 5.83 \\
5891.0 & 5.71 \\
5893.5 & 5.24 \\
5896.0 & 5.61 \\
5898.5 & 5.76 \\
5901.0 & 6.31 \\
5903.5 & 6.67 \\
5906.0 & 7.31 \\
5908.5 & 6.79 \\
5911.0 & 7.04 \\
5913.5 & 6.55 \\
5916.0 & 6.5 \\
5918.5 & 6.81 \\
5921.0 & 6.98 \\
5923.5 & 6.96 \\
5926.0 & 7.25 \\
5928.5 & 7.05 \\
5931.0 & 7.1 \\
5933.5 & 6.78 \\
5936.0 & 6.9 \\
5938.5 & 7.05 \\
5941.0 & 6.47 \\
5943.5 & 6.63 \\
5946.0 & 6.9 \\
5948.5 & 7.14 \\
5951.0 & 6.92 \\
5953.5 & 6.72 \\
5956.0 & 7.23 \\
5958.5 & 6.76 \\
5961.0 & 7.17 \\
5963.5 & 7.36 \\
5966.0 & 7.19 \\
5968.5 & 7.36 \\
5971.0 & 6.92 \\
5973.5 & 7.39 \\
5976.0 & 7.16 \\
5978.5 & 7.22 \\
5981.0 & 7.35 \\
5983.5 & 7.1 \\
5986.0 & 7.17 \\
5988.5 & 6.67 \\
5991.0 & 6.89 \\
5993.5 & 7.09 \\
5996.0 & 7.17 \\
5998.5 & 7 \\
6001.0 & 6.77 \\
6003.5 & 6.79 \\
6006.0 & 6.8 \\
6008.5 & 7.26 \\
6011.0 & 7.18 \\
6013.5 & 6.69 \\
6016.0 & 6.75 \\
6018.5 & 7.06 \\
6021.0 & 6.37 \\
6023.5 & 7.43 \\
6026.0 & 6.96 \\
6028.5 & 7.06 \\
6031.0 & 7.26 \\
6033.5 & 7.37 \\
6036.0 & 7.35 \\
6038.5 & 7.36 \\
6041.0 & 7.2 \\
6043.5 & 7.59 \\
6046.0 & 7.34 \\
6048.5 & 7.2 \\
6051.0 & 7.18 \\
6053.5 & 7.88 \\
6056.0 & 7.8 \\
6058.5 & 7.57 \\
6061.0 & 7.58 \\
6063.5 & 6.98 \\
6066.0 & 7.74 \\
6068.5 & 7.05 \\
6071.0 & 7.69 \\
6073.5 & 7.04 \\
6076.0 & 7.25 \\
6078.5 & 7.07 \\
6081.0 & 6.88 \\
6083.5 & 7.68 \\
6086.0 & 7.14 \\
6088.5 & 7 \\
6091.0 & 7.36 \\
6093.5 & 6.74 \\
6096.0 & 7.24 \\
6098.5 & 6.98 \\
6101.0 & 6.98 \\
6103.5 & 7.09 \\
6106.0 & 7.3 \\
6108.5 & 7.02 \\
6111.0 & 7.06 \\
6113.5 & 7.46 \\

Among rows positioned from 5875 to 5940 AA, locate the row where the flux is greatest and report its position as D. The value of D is 5906.0 AA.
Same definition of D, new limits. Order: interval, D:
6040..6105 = 6053.5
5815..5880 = 5823.5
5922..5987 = 5973.5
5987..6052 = 6043.5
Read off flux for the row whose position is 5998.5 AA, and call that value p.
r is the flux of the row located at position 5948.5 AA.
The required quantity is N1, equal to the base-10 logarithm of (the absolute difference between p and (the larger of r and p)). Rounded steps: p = 7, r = 7.14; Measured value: -0.9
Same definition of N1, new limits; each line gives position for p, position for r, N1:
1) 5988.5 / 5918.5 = -0.9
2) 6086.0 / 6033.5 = -0.6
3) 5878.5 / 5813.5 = -0.2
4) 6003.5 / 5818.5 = -0.3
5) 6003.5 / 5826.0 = -0.2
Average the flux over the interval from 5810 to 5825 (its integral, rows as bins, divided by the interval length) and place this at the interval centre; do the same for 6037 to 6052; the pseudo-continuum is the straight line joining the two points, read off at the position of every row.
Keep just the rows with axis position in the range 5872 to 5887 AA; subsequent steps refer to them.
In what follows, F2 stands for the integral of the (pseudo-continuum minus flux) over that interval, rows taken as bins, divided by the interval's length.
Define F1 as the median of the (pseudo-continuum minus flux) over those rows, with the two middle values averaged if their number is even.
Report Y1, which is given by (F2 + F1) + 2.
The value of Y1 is 3.3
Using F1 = 0.7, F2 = 0.62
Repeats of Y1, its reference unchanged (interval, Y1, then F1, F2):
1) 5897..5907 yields 3.7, 0.8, 0.87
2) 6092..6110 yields 2.5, 0.3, 0.25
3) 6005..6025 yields 2.8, 0.4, 0.37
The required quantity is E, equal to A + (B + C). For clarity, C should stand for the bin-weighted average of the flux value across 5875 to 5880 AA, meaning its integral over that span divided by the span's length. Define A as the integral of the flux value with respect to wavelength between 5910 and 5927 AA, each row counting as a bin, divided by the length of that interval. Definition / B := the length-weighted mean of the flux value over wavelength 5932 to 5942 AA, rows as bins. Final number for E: 20.7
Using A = 6.86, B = 6.82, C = 7.02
